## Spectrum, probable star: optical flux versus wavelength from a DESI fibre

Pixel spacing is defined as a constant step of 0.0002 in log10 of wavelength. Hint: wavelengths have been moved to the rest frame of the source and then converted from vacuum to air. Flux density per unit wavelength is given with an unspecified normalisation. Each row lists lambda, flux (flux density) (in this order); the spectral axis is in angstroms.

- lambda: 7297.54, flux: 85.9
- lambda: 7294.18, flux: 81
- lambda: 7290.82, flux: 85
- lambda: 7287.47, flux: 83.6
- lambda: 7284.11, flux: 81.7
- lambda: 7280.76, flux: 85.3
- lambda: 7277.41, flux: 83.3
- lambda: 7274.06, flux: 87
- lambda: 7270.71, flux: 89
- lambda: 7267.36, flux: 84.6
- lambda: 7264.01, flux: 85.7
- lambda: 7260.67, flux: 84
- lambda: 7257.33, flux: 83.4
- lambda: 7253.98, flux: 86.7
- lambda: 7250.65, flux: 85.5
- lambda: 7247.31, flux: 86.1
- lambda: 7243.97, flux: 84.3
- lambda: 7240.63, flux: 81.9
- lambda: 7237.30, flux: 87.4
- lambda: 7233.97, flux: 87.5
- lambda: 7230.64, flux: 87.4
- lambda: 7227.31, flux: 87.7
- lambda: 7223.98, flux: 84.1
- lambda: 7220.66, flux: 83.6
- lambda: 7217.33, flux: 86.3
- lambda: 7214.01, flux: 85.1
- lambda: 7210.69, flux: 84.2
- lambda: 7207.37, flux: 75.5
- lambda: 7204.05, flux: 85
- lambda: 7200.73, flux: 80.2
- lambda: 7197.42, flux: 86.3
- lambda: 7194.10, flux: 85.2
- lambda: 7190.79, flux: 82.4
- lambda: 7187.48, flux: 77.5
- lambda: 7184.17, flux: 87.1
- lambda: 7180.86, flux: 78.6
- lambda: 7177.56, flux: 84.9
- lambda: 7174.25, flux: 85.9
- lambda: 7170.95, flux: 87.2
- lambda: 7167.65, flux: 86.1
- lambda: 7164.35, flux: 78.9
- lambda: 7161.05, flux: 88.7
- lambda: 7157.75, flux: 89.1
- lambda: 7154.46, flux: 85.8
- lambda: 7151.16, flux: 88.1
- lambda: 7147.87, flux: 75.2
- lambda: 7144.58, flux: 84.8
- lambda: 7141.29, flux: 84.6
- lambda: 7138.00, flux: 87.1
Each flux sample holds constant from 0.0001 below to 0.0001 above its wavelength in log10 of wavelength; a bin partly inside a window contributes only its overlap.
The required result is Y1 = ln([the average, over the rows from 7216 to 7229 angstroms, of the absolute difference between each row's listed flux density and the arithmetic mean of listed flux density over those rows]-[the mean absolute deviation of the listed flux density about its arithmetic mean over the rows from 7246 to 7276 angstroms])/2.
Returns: -0.6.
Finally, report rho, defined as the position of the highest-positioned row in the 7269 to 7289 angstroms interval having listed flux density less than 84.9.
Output 7287.47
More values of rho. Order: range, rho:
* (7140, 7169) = 7164.35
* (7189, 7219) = 7210.69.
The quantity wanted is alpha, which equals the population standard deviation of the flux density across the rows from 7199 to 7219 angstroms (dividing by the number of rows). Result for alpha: 3.7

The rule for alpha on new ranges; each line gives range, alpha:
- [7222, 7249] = 2.0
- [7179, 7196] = 3.7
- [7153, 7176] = 3.1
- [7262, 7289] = 2.1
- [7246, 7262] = 1.2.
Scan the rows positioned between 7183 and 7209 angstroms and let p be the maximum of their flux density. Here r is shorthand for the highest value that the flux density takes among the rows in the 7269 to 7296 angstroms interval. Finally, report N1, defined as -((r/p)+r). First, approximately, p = 87.1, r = 89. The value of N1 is -90.0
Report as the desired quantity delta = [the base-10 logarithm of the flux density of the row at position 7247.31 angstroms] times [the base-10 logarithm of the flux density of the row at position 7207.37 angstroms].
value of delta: 3.63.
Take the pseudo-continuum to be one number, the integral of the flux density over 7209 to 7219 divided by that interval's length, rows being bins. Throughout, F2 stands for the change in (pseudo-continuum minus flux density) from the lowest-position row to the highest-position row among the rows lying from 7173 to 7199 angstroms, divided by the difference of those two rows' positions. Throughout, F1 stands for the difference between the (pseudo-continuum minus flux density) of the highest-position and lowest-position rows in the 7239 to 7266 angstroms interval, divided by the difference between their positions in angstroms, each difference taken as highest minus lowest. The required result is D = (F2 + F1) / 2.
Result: -0.09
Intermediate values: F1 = -0.16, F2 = -0.02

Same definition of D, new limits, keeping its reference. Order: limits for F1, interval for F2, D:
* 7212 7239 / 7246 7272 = -0.11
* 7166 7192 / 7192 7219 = 0.06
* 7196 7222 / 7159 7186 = 0.09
